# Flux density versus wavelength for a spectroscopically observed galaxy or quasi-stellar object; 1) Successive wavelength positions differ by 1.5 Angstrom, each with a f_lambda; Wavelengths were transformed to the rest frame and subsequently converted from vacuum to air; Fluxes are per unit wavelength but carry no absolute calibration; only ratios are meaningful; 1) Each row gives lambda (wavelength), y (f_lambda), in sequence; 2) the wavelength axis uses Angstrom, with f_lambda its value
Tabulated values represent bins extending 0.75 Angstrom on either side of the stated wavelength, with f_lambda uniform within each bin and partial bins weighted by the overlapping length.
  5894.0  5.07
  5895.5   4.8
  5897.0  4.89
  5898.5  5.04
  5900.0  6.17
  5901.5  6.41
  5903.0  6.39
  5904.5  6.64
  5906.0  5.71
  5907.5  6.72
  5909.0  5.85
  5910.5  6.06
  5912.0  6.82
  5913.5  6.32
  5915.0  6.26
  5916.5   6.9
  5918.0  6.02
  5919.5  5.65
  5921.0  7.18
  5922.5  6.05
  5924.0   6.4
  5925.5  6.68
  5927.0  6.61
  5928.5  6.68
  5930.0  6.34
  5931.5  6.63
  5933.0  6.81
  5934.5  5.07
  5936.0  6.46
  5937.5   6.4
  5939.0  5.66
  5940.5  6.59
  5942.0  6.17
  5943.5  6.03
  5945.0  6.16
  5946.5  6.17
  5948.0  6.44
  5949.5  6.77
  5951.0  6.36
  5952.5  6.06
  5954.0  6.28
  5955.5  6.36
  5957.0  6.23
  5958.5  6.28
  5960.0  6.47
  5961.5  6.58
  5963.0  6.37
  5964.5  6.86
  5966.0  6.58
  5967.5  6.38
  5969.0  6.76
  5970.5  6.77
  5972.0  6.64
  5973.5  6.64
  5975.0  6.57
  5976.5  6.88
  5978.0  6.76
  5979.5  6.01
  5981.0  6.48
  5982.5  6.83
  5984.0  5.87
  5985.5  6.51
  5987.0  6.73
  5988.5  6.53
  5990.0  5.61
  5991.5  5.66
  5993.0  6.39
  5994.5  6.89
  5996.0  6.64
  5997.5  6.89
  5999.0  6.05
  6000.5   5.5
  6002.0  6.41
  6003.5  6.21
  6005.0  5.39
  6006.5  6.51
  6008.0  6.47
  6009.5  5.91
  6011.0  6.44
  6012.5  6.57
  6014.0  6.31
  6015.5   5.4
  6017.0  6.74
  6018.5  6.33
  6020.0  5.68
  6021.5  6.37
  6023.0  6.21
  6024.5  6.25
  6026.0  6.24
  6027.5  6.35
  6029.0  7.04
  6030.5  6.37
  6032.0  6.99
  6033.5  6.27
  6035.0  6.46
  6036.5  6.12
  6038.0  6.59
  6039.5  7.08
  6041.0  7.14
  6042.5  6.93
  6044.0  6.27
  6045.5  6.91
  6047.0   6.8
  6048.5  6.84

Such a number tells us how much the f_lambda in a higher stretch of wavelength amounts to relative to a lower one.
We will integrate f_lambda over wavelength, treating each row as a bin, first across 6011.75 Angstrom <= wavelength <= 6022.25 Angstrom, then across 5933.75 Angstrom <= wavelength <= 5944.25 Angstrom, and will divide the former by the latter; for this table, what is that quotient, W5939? 1.02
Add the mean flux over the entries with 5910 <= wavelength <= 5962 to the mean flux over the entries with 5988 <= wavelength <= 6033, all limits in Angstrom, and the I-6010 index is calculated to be 12.6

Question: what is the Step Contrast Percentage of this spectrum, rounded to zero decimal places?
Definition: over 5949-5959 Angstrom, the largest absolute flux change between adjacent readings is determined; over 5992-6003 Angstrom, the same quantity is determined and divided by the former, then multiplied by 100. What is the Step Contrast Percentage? 222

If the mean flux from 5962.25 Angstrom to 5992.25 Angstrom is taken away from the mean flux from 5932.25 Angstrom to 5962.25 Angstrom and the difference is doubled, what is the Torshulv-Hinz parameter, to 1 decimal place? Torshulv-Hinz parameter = -0.4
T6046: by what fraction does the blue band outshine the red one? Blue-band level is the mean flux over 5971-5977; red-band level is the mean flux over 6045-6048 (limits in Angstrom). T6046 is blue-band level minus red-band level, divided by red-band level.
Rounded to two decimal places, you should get -0.03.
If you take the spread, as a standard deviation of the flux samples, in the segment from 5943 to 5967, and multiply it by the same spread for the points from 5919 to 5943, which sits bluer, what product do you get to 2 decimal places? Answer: 0.12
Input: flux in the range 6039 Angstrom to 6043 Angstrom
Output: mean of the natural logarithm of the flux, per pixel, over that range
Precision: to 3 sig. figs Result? 1.95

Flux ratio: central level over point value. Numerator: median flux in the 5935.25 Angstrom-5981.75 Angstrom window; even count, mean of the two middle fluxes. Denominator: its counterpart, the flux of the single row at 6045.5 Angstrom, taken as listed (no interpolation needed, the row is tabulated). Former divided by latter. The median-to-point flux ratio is 0.93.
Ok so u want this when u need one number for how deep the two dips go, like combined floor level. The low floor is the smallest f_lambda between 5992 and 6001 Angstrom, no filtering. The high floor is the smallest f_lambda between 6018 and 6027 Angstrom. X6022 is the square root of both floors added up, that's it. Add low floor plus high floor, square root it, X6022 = 3.344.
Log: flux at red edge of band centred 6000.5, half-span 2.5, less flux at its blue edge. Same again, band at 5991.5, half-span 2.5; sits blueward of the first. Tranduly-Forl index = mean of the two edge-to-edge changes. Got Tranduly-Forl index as 0.57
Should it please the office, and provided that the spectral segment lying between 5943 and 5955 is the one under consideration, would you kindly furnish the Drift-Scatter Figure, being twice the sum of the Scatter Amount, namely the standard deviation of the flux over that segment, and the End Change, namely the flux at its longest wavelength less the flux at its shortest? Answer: 1.0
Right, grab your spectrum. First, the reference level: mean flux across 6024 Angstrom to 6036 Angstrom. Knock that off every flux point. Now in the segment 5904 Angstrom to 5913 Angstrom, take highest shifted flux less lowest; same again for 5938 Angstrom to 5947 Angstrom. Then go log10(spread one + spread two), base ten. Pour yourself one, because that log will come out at 0.31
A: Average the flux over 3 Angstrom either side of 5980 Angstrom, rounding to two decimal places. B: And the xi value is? 6.52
